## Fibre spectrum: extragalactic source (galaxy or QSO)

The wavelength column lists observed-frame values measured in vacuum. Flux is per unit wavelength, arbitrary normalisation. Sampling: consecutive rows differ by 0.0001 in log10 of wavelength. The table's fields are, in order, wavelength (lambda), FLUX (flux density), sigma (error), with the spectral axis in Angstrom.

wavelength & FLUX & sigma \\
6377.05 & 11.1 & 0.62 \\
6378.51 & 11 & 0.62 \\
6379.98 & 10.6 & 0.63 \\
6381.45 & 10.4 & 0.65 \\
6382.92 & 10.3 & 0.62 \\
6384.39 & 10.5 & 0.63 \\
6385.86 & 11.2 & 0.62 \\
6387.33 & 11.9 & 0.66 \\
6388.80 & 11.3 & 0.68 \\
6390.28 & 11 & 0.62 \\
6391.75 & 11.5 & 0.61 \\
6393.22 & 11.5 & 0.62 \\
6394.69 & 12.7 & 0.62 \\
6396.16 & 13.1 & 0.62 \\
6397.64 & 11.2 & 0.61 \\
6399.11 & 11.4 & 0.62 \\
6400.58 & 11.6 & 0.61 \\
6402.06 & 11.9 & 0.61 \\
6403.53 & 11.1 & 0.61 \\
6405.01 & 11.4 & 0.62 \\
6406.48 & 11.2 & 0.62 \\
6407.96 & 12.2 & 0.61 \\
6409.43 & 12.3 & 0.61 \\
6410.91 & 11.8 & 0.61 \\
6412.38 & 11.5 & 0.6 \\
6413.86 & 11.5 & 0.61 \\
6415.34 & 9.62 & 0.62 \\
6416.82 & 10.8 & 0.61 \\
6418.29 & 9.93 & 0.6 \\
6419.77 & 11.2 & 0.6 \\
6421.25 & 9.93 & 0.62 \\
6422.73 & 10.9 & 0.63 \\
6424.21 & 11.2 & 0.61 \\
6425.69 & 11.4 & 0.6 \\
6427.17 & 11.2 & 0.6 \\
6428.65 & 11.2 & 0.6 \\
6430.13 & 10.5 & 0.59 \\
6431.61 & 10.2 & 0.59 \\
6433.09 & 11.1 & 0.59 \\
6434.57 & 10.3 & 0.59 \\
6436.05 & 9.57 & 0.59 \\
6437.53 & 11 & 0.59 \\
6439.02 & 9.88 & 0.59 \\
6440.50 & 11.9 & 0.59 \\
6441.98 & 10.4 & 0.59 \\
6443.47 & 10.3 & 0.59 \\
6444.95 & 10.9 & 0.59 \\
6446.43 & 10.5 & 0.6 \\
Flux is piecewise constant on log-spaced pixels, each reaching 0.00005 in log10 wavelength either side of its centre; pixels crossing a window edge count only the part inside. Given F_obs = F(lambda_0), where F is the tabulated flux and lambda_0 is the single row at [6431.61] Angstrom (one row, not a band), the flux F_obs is 10.2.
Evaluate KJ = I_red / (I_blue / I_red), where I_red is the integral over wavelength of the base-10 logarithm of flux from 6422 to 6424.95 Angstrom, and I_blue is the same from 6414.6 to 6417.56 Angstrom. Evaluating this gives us 3.2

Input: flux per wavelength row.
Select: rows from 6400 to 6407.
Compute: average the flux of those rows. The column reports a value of 11.4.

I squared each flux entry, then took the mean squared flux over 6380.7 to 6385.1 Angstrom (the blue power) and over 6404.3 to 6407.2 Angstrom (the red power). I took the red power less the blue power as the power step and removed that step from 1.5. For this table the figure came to -18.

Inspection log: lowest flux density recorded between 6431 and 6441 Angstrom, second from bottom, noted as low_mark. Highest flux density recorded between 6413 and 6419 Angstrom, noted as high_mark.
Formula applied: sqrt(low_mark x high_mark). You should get 10.7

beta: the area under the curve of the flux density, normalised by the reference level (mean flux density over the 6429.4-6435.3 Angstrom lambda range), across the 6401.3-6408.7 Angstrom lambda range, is 8.1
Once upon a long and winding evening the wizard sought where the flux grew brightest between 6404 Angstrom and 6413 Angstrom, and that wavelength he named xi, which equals 6409.43 Angstrom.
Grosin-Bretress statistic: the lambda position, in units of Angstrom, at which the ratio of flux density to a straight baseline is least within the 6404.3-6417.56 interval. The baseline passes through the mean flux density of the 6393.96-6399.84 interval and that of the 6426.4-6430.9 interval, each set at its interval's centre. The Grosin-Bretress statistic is 6415.34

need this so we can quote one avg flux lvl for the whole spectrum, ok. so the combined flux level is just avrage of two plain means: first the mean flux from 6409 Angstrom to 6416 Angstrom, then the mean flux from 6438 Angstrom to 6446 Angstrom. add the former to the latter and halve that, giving 11.0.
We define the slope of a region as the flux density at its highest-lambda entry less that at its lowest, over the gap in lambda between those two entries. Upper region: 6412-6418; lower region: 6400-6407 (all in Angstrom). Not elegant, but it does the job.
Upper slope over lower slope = 2.3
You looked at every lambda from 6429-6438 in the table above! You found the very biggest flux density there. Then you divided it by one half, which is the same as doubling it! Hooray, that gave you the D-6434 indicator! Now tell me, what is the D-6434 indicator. 22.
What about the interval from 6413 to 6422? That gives 23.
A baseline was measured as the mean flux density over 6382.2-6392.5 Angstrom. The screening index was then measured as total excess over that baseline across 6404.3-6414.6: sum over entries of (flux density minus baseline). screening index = 4.2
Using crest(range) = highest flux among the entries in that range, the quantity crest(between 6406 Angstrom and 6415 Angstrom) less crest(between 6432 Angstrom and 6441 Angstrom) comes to 0.40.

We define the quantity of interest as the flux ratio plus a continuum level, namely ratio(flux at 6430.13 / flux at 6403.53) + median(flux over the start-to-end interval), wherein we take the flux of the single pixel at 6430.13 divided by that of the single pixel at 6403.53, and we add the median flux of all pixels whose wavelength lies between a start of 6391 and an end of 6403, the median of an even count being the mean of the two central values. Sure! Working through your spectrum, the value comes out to 12.5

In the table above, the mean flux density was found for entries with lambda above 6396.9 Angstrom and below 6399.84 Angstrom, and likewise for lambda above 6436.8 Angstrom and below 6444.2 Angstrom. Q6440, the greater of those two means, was 11.3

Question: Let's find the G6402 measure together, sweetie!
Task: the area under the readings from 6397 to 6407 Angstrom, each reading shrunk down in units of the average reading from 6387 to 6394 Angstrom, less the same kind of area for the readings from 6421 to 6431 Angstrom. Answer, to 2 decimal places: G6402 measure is 0.41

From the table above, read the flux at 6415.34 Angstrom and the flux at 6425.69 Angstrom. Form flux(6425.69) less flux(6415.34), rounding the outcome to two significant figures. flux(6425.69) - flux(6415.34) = 1.8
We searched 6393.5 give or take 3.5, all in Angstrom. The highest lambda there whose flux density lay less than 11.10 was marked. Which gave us 6390.28 Angstrom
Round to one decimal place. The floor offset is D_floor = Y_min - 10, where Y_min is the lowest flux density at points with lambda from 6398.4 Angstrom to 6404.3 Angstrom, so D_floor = 1.1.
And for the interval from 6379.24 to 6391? 0.3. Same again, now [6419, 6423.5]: -0.1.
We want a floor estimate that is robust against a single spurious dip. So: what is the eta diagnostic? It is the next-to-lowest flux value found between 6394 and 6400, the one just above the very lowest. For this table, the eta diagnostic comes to 11.4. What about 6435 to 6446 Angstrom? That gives 9.88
